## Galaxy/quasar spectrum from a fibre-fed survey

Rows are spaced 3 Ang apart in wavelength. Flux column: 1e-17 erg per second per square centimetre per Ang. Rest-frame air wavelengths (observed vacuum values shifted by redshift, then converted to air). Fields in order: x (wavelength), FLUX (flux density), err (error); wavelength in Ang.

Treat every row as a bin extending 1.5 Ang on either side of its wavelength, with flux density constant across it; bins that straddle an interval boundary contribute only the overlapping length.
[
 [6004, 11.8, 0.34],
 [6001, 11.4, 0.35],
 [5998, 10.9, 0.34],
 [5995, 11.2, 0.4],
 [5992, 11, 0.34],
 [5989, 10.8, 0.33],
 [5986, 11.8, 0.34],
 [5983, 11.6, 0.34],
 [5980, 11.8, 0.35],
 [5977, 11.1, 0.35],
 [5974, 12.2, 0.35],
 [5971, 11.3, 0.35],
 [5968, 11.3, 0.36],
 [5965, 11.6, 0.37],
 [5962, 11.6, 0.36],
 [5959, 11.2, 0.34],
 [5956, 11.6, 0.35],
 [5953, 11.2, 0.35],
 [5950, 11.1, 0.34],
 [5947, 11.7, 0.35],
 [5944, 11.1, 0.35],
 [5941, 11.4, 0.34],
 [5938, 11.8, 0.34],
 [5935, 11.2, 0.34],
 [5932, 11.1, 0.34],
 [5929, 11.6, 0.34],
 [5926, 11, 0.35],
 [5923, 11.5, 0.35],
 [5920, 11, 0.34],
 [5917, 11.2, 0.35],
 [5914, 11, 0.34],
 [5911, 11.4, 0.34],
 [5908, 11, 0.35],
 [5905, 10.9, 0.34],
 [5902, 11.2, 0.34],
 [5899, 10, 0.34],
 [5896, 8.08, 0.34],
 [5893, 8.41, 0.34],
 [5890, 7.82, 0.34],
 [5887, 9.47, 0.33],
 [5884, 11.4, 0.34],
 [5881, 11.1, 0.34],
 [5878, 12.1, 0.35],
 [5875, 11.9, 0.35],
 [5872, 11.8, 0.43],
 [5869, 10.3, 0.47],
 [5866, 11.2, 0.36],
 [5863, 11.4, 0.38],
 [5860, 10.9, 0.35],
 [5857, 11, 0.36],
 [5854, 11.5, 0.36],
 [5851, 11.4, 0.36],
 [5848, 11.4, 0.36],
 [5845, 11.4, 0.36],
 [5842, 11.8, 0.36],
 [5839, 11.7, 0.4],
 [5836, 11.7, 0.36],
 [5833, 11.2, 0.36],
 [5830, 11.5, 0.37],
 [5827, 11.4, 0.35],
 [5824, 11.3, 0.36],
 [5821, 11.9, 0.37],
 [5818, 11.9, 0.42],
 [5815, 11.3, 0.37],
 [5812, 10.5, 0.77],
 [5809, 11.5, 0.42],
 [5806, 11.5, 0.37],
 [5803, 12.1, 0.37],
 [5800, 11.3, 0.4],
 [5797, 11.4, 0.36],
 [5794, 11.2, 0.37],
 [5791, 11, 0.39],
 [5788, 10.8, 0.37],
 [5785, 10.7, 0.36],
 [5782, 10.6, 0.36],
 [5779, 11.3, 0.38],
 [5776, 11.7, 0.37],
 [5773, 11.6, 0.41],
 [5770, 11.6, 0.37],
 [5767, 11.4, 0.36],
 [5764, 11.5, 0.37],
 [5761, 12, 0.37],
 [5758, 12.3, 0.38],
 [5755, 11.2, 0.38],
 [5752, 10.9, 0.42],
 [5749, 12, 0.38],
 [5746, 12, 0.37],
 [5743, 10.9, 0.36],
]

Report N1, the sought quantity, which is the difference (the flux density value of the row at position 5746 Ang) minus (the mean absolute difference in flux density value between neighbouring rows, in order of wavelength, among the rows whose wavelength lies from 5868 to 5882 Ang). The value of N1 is 11.3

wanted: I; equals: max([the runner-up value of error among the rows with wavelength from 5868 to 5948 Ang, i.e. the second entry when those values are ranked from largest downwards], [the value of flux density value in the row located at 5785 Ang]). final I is 10.7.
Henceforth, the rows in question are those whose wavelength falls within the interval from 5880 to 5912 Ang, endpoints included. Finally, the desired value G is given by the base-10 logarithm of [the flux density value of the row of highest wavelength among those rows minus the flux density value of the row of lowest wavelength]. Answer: -0.5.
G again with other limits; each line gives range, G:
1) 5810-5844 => 0.1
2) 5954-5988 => -0.7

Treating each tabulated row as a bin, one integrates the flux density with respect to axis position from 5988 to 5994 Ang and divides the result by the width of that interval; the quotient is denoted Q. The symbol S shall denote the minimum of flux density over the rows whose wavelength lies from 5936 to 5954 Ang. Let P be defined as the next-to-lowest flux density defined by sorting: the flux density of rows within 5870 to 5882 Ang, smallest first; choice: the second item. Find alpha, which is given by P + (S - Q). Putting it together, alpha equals 12.0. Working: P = 11.8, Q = 10.9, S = 11.1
